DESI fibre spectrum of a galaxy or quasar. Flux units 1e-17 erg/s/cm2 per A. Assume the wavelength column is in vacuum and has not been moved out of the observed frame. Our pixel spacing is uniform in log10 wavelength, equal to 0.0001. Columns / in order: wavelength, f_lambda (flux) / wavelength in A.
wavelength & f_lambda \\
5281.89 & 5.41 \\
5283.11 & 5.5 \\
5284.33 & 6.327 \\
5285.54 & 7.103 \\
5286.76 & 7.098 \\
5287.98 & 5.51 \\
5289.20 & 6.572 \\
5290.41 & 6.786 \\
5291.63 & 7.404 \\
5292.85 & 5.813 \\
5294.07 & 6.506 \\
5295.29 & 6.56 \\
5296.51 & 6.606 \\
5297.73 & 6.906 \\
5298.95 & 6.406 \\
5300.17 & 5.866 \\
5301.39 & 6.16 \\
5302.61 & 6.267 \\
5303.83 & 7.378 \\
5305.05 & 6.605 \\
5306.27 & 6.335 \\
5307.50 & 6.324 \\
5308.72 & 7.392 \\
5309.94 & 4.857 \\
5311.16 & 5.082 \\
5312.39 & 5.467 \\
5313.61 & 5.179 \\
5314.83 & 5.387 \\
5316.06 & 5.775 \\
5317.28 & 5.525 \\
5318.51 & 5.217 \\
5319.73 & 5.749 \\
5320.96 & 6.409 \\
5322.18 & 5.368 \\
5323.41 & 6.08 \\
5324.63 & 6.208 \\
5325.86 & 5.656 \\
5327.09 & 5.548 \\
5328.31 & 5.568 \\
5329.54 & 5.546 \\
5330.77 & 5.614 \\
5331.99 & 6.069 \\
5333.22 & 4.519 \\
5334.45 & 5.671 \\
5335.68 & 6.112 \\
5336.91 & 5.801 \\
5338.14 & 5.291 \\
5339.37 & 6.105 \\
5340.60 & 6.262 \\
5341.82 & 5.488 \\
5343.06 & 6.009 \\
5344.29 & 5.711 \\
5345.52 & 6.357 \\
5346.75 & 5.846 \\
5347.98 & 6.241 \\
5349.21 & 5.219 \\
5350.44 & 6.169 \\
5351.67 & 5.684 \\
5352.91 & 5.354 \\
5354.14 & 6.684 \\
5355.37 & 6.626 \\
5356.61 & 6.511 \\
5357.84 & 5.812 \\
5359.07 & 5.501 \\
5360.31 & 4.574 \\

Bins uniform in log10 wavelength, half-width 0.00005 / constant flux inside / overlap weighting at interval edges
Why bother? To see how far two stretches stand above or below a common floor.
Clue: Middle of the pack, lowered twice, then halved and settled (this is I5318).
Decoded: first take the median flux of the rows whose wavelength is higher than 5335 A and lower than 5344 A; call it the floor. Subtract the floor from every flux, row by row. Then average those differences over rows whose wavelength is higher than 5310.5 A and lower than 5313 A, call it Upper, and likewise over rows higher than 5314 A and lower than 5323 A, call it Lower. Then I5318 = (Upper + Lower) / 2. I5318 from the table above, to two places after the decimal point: -0.56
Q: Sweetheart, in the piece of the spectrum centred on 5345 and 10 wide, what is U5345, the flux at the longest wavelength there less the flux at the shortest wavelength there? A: -1.04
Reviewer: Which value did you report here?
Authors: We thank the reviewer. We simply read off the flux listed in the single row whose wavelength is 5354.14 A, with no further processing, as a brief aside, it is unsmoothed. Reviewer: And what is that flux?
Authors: 6.684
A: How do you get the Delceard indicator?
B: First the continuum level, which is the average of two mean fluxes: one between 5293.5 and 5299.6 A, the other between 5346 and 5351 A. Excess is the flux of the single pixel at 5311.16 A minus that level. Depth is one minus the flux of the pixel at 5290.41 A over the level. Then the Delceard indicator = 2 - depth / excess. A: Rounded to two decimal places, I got 1.92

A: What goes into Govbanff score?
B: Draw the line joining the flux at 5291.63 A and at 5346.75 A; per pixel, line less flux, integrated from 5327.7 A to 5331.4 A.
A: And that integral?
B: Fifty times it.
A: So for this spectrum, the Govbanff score 139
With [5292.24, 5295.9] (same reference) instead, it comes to 191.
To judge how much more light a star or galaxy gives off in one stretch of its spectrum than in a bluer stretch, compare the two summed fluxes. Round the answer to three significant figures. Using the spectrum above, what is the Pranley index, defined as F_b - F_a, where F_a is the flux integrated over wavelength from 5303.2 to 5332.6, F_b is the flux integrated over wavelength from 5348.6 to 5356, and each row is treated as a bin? -128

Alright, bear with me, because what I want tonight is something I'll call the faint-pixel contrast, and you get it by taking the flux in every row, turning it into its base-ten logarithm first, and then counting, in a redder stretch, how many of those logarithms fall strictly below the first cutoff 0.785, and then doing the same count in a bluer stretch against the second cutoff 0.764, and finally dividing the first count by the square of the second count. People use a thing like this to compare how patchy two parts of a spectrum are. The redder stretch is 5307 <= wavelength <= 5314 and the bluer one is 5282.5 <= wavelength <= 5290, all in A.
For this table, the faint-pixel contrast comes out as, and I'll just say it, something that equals 1.00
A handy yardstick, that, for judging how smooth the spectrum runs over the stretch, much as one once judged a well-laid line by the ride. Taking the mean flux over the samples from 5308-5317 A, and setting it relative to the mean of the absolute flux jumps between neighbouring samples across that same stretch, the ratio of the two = 8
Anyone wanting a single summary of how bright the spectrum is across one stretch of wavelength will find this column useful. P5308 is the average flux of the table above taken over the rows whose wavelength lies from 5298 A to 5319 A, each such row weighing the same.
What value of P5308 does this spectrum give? 6.0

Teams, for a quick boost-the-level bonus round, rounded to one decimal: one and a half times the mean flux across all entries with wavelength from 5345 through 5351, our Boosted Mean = 8.9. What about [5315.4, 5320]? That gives 8.3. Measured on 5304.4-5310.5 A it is 9.5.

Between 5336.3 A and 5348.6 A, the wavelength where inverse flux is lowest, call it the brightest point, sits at 5345.52 A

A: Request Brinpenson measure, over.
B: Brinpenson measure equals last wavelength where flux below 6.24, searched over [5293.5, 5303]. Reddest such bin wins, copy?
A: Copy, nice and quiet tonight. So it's 5301.39 A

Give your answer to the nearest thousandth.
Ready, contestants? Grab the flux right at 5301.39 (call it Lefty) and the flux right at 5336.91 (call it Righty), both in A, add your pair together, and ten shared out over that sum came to 0.836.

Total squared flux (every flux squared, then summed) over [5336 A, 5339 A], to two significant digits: 62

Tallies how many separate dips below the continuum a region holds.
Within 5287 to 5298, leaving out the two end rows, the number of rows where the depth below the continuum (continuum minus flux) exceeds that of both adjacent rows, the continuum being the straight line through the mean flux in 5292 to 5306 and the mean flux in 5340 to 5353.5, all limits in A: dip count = 1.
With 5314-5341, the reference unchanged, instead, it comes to 6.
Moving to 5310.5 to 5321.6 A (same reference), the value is 2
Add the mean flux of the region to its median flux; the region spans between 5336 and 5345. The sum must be 11.6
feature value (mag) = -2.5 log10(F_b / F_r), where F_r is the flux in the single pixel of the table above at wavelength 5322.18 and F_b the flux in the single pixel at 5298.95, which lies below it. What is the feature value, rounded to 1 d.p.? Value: -0.2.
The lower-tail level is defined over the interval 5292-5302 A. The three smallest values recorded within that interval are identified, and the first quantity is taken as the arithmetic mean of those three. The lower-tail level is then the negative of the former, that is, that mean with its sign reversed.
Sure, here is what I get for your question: -5.95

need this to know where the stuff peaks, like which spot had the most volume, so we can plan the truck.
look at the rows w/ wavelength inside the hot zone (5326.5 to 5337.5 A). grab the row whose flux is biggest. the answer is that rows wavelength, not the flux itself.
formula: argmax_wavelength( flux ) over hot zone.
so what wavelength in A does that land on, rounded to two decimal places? 5335.68 A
